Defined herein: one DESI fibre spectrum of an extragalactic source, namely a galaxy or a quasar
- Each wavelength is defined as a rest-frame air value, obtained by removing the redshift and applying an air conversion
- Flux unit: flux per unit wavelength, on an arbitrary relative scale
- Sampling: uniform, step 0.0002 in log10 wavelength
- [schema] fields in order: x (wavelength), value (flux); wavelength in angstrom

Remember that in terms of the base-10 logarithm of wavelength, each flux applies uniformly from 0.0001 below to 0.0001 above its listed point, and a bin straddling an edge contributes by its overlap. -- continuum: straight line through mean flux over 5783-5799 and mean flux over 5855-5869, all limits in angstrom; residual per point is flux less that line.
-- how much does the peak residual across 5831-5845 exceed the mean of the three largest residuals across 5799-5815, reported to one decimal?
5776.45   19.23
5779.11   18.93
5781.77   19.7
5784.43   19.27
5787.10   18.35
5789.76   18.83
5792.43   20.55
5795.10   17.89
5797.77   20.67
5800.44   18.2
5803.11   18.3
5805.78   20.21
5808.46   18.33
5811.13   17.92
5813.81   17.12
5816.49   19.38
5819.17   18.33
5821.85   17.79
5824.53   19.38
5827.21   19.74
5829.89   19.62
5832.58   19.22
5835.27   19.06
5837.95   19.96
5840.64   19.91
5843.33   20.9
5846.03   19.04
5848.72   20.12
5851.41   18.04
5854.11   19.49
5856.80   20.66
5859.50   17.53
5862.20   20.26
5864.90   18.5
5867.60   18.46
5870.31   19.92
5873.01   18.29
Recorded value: 2.0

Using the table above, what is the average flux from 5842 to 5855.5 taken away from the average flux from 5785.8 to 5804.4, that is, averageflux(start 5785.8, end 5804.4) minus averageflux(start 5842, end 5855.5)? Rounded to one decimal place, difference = -0.5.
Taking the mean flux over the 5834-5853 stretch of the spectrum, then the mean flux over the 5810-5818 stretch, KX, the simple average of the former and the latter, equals 18.86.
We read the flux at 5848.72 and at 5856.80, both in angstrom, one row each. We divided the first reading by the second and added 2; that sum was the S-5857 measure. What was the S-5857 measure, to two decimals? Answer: 2.97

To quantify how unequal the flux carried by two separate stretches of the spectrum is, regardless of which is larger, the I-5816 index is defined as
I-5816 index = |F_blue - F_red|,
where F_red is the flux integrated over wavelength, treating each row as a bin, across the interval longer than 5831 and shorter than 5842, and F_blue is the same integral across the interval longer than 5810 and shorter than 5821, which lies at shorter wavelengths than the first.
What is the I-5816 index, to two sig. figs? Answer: 15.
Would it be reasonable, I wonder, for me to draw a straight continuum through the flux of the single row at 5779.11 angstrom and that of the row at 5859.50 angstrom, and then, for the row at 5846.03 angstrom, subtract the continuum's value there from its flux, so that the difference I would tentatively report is 1.3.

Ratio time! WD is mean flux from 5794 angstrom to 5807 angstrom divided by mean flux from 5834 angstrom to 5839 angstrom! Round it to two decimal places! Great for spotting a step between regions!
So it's 0.98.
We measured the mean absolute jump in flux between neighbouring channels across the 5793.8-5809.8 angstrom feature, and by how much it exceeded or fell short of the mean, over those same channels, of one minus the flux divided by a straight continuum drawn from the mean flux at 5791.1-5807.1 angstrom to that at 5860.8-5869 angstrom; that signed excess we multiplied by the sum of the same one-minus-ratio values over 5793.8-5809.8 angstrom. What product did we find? 0.20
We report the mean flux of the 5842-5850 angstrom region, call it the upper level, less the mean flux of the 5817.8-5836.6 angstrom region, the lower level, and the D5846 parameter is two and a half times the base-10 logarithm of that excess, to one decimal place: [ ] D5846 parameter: 0.0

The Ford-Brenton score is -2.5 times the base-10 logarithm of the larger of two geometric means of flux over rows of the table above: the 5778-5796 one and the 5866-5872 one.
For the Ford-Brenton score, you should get -3.21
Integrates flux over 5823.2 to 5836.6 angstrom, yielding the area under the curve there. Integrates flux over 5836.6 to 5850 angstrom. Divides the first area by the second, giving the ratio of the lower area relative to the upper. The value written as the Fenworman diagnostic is 0.97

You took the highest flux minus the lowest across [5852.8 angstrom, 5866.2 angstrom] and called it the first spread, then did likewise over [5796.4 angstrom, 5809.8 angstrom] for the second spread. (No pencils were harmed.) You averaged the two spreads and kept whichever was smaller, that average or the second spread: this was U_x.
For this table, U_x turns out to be 2.47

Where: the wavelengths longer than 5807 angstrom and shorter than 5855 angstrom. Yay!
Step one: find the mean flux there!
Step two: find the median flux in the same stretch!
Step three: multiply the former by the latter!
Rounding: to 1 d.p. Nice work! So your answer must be 368.1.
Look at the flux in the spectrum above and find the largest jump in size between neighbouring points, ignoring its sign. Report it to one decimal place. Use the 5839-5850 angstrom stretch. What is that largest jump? 1.9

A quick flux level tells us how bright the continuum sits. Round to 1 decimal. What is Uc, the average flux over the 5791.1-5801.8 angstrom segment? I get 19.3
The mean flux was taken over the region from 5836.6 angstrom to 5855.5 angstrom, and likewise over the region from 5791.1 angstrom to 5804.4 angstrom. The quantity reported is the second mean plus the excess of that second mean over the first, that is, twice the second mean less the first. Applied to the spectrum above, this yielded 18.6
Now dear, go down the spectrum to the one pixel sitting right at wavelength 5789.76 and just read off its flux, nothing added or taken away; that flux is 18.83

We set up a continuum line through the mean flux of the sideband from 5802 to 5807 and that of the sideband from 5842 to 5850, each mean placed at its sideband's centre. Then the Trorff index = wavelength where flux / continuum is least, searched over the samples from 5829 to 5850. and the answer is 5846.03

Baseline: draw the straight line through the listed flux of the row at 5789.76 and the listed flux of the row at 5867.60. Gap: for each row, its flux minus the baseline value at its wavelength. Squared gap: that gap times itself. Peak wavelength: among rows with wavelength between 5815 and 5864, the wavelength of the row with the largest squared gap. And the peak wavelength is 5843.33 angstrom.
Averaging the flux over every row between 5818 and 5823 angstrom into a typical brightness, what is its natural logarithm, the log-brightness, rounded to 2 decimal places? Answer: 2.89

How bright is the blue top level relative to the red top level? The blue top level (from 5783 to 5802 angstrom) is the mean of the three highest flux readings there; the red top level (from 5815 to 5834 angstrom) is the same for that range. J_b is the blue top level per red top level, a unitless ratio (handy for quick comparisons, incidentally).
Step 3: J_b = 1.030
